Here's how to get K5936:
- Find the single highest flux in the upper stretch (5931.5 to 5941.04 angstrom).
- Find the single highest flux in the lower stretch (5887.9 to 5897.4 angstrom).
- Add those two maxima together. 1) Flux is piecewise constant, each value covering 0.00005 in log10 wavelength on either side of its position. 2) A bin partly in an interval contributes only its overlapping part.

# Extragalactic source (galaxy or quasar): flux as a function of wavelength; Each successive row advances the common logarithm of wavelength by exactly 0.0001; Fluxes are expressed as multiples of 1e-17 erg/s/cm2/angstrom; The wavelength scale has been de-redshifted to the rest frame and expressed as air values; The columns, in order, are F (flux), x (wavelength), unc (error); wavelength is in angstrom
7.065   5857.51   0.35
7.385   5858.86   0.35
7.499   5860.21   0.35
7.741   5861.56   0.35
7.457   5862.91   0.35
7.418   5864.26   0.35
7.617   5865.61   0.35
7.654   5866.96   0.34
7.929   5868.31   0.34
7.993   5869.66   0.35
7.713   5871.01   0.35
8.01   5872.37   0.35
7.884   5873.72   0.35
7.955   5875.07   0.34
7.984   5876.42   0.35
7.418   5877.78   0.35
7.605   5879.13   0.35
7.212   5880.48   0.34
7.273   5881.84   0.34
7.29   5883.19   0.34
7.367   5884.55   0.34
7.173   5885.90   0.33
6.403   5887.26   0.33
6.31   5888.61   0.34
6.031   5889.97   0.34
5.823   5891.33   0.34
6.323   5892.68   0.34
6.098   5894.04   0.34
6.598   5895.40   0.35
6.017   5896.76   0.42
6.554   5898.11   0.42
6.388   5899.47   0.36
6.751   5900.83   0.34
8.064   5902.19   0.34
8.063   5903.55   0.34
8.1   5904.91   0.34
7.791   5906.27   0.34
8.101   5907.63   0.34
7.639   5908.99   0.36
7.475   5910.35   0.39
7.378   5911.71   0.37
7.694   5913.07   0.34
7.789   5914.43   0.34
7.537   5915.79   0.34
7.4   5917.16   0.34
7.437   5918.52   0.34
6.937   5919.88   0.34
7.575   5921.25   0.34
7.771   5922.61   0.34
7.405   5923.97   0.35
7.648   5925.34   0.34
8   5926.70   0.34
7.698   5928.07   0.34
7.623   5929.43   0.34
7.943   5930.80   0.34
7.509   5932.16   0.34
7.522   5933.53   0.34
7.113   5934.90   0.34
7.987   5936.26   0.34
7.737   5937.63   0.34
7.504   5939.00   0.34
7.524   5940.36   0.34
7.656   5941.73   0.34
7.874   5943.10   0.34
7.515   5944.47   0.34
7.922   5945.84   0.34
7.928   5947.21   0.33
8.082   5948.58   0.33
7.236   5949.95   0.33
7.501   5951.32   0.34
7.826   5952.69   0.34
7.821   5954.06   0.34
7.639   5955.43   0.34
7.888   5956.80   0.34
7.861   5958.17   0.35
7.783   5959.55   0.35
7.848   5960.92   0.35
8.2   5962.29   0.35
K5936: 14.6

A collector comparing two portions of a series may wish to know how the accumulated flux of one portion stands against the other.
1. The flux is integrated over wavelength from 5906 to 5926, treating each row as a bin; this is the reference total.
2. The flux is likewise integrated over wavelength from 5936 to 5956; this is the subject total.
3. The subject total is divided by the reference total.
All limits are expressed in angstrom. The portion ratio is 1.02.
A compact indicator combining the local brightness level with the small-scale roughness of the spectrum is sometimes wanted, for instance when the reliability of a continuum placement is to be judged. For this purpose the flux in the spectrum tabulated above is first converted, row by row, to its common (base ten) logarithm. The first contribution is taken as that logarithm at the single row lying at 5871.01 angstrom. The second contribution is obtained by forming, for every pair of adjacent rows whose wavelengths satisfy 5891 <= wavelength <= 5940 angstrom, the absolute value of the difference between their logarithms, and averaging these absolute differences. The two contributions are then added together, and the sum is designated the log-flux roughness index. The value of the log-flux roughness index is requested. 0.907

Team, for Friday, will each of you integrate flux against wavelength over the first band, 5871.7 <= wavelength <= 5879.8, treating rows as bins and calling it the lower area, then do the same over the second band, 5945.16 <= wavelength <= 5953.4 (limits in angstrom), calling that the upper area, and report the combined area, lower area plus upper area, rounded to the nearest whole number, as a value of 127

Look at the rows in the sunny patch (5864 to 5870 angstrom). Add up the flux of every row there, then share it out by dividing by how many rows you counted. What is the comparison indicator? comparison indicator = 7.7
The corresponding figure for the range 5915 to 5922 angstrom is 7.4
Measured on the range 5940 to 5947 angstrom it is 7.7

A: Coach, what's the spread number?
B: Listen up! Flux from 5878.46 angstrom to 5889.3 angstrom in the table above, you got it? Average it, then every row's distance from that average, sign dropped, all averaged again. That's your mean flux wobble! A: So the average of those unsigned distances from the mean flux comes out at 0.36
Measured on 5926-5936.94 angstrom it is 0.23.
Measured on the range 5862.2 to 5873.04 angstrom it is 0.19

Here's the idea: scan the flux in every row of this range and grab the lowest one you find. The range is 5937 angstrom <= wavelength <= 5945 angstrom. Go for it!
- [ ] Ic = 7.504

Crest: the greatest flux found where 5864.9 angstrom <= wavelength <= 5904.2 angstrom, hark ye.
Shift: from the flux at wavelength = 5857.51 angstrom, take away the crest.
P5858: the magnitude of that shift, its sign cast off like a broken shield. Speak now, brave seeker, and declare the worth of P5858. 1.00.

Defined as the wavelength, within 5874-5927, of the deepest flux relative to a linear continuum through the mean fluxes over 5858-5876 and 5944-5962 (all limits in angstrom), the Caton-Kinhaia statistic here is 5891.33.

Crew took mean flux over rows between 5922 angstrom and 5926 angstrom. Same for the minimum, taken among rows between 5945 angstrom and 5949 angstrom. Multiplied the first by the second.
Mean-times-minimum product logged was 60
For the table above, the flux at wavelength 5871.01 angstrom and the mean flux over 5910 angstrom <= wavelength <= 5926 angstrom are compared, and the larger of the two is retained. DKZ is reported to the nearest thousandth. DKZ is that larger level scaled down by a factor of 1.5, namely 5.142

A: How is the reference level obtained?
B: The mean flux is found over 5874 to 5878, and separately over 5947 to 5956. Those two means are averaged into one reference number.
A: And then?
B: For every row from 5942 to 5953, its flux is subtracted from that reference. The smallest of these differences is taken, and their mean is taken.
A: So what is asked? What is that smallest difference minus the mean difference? -0.35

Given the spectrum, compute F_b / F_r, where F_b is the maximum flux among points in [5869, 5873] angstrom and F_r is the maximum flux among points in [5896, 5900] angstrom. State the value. 1.22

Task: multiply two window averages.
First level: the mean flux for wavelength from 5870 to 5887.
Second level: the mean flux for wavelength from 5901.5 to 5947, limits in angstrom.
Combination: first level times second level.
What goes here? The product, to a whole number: 58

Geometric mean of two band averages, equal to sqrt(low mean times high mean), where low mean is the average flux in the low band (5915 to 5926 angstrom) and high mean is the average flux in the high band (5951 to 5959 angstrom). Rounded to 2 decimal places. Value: 7.61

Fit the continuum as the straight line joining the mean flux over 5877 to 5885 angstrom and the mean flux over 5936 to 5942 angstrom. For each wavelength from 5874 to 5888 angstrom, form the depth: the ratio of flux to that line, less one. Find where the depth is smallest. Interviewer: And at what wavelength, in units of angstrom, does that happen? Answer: 5887.26 angstrom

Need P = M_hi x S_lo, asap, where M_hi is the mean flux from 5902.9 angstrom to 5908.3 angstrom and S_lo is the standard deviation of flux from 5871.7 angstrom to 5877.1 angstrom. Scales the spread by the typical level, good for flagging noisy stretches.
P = 0.4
